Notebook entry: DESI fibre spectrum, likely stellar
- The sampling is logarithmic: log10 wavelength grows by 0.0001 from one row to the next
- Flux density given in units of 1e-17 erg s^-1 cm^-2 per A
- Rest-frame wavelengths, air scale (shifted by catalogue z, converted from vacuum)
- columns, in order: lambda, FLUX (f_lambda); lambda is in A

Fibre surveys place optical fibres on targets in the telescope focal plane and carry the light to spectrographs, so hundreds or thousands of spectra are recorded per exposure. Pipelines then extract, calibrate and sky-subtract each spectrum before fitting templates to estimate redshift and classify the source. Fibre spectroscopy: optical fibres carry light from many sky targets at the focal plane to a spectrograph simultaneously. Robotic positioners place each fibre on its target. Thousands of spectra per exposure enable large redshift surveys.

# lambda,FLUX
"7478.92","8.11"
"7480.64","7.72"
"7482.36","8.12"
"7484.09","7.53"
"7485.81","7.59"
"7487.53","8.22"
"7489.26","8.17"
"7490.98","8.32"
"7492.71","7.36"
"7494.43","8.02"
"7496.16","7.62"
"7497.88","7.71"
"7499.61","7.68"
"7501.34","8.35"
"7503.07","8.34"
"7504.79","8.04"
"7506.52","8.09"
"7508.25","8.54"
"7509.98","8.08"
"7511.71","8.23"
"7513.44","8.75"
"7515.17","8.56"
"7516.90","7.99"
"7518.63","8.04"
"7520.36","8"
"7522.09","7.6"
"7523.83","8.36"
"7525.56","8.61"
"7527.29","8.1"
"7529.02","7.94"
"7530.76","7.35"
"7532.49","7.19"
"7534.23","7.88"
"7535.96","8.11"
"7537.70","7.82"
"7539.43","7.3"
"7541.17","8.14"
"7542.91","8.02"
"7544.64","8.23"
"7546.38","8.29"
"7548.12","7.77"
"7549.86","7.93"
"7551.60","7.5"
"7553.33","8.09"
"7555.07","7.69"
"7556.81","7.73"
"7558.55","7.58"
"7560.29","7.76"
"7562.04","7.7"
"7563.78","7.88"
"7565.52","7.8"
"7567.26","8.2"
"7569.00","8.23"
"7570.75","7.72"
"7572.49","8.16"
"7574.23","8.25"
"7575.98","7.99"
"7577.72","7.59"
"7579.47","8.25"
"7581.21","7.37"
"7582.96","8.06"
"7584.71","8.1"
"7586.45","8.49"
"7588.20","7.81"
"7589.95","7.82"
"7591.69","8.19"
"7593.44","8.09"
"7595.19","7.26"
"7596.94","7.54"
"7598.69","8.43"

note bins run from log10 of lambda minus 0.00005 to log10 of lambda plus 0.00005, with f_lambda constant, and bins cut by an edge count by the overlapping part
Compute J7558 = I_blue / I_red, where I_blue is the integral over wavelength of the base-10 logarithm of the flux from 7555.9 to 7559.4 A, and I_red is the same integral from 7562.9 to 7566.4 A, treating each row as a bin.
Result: 0.99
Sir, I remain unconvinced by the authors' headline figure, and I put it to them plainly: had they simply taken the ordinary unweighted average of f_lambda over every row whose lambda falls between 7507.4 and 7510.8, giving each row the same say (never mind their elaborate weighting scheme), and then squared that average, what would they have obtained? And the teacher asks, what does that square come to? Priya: 69.1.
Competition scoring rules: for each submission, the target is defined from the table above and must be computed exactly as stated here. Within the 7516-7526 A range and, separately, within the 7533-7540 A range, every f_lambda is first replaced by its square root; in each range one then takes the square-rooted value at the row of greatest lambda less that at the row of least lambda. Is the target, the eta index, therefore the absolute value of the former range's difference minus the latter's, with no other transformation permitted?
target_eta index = 0.21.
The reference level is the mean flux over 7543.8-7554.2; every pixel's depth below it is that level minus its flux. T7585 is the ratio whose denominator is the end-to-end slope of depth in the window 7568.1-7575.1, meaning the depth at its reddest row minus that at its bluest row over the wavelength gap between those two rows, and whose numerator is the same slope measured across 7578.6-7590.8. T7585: -11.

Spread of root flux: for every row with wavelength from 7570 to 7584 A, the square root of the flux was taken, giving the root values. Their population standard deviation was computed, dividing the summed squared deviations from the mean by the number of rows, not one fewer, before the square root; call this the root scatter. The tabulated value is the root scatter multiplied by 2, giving 0.109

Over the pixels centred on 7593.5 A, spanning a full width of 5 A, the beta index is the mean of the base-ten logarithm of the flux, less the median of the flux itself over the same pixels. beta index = -7.20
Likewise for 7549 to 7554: -7.04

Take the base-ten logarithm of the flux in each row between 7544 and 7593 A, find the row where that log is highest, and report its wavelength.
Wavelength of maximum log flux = 7586.45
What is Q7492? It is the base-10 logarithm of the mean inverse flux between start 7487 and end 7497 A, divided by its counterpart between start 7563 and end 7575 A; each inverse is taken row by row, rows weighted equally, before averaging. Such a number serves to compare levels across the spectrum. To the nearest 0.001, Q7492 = 0.005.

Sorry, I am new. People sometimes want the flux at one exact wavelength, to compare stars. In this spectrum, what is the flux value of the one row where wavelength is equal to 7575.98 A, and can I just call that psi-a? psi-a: 7.99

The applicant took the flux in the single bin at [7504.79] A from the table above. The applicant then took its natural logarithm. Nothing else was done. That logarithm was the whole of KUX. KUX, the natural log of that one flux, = 2.08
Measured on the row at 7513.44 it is 2.17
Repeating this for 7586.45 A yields 2.14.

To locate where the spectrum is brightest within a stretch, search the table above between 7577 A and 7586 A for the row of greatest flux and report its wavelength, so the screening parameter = 7579.47 A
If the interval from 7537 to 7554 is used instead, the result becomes 7546.38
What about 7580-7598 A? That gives 7586.45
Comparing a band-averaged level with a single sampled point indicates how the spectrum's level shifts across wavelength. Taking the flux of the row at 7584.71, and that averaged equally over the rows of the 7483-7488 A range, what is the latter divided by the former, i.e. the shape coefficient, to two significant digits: 0.96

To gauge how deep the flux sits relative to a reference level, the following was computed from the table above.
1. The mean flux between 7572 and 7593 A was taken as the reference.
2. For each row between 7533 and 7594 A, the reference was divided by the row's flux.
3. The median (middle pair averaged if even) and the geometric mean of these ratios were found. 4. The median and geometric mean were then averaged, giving 1.010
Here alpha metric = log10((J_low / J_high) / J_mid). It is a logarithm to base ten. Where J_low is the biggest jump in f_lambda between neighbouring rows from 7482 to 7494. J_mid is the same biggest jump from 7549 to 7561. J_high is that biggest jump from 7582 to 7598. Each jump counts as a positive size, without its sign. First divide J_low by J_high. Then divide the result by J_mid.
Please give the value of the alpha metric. 0.29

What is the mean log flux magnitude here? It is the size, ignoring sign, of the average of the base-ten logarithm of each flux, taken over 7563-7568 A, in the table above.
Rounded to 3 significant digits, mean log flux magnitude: 0.901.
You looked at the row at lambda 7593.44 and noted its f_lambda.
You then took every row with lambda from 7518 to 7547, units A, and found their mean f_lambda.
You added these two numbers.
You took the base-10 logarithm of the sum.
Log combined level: 1.20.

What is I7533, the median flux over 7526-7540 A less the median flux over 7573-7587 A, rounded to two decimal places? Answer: -0.23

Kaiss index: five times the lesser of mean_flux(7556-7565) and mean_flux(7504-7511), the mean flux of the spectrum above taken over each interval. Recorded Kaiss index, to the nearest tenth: 38.6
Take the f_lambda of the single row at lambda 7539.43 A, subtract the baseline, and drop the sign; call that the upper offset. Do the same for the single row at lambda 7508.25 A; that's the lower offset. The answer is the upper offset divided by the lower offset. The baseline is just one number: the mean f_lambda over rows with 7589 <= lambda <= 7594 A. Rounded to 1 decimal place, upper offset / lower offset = 1.4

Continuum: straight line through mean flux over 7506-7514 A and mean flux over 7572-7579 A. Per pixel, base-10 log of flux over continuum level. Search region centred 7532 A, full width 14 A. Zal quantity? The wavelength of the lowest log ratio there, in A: 7532.49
